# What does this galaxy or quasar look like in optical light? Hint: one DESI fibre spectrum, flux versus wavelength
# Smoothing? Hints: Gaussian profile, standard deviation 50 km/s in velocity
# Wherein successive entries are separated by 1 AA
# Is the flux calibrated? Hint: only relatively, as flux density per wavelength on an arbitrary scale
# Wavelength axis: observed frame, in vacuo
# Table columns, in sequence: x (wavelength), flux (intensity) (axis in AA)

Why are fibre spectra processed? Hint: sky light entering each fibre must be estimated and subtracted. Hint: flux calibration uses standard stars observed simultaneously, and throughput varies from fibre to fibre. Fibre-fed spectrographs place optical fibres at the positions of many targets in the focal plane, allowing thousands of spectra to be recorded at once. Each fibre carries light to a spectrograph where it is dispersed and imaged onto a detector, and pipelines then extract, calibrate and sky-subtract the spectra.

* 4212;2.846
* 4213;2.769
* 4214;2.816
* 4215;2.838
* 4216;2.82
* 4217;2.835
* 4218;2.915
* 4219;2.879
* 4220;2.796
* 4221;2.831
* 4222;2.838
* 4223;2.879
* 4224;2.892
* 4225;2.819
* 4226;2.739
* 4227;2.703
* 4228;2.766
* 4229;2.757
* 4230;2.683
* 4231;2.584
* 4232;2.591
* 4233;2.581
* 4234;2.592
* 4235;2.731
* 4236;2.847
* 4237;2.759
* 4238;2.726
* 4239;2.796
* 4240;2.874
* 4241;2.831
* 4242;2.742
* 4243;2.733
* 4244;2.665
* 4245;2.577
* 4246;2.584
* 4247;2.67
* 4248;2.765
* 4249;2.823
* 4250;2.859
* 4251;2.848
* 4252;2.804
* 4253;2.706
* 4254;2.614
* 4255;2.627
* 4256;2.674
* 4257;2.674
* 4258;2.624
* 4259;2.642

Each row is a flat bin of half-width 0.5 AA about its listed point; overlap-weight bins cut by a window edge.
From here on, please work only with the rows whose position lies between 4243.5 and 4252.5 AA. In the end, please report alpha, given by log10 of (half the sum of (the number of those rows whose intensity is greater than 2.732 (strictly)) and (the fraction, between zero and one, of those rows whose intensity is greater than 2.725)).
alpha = 0.44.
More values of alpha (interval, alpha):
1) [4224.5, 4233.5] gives 0.35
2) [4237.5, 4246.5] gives 0.45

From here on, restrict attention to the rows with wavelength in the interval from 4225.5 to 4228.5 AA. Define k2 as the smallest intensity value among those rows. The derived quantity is 2.703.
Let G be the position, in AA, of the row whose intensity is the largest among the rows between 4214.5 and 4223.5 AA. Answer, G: 4218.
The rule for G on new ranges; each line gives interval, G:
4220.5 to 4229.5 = 4224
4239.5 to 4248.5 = 4240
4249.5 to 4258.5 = 4250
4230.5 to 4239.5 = 4236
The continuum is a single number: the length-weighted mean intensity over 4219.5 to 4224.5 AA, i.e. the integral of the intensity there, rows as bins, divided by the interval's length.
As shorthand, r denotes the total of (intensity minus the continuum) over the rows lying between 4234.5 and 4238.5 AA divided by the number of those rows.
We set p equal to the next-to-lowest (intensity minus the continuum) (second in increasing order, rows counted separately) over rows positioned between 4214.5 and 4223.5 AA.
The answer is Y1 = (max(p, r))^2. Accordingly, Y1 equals 0.0007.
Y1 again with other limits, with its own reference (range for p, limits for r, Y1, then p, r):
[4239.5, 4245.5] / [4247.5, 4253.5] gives 0.0021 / -0.18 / -0.05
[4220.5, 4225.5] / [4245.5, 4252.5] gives 0.0003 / -0.02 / -0.08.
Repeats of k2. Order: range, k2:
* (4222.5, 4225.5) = 2.819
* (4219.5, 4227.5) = 2.703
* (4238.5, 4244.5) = 2.665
